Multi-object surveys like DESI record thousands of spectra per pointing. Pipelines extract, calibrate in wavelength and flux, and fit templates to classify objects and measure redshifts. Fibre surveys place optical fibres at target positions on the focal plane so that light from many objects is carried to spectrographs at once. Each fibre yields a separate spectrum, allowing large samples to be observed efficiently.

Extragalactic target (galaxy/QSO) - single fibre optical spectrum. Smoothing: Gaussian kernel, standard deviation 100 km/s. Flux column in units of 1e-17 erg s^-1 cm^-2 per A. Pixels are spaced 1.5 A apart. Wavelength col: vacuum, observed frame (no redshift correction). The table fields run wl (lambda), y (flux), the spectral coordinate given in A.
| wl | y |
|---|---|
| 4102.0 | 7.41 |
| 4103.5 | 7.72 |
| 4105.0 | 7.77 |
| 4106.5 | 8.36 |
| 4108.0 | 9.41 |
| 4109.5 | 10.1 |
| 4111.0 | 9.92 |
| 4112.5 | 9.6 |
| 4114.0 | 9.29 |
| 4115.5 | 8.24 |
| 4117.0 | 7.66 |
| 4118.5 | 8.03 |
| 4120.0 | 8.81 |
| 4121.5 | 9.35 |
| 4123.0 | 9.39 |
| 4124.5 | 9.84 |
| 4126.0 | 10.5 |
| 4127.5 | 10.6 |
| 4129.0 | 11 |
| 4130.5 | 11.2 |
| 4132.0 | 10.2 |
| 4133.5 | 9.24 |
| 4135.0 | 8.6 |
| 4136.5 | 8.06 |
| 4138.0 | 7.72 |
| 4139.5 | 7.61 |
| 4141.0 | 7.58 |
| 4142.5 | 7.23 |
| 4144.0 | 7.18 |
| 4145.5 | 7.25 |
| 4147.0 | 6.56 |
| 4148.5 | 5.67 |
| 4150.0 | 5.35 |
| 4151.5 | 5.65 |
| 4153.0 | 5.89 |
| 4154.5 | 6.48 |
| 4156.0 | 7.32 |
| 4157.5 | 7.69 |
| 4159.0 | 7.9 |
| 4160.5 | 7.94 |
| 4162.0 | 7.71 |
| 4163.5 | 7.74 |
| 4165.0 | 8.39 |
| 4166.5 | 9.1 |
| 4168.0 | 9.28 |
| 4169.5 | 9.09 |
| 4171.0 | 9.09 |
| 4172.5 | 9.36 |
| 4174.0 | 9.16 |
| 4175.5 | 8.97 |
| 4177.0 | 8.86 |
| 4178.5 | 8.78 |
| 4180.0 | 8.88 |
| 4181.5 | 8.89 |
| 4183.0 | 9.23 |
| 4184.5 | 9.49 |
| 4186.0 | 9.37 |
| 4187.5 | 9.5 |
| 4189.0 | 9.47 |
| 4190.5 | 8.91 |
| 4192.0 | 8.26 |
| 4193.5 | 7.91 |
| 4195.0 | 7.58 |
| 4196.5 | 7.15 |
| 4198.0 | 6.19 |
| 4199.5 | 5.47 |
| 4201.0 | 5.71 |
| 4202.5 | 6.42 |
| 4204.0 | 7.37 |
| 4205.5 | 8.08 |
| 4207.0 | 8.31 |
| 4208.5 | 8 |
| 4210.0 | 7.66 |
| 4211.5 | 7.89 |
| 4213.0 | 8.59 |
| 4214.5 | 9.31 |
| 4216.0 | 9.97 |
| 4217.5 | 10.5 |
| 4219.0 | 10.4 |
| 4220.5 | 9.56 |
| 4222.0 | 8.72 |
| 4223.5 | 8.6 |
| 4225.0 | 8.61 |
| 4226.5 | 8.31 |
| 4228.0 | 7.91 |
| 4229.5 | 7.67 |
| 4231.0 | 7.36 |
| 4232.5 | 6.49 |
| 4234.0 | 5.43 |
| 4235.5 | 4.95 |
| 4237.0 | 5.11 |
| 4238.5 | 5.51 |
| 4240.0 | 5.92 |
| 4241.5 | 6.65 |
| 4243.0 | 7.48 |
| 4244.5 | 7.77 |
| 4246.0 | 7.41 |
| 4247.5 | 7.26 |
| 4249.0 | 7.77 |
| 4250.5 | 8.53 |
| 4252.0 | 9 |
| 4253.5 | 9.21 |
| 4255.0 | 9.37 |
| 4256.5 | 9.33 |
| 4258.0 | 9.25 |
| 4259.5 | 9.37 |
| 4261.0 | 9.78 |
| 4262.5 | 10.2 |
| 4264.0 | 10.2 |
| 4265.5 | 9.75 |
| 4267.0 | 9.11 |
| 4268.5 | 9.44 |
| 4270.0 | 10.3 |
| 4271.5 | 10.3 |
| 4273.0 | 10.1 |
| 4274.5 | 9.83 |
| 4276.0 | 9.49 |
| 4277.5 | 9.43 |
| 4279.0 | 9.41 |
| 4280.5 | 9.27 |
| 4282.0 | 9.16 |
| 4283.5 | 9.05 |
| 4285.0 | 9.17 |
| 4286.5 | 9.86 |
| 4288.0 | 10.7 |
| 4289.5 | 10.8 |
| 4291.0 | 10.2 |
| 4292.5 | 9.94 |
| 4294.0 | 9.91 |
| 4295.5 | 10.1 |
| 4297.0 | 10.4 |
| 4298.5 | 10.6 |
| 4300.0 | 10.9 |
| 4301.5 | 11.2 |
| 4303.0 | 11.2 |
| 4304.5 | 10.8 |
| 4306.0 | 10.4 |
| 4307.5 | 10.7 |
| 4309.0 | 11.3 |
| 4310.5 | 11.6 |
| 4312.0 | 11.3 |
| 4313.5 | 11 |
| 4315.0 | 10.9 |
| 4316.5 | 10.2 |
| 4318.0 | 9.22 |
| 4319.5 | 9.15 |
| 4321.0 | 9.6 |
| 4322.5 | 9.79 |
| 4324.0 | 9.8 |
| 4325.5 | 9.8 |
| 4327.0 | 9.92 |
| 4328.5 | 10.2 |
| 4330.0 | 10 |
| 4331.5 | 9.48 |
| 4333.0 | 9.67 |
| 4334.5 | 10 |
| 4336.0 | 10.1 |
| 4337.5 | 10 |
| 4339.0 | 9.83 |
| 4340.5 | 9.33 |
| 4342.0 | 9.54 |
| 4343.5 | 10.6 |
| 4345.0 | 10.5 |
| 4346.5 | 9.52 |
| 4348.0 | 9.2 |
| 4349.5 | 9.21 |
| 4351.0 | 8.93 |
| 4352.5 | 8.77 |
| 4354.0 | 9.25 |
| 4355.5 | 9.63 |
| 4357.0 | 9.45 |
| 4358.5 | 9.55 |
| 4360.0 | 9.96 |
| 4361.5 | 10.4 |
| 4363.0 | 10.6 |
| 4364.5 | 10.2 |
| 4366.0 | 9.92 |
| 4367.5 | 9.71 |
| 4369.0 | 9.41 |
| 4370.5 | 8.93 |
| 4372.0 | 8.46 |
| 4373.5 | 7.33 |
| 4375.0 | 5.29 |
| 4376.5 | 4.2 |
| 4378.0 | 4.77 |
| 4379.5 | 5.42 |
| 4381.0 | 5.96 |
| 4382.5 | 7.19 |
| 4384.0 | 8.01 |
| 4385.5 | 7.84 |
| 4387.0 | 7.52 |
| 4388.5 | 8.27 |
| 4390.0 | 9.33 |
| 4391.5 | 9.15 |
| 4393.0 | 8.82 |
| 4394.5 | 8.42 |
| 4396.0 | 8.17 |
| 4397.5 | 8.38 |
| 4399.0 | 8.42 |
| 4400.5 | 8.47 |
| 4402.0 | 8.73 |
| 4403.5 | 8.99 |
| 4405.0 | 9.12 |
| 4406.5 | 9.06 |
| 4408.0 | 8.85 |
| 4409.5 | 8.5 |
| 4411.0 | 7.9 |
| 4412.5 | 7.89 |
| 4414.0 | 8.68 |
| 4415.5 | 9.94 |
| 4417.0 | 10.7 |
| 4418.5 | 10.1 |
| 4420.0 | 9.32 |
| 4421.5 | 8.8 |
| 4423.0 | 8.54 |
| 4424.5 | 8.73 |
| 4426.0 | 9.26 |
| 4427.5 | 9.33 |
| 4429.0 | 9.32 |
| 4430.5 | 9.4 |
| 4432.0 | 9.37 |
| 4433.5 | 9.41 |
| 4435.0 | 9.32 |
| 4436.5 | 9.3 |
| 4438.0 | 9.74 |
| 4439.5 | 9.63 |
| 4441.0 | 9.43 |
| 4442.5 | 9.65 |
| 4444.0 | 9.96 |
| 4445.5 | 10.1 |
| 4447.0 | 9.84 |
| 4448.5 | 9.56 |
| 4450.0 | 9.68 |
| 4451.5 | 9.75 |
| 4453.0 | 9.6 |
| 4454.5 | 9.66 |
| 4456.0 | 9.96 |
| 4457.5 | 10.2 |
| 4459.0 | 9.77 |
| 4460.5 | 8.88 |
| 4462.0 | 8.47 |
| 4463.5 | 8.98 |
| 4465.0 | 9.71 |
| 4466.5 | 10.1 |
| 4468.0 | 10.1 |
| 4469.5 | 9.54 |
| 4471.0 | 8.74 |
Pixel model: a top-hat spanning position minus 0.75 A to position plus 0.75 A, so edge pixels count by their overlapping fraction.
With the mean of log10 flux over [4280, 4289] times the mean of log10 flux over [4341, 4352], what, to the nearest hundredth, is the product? 0.96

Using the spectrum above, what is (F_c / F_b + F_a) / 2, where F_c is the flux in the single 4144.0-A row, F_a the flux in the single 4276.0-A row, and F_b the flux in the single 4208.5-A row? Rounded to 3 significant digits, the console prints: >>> 5.19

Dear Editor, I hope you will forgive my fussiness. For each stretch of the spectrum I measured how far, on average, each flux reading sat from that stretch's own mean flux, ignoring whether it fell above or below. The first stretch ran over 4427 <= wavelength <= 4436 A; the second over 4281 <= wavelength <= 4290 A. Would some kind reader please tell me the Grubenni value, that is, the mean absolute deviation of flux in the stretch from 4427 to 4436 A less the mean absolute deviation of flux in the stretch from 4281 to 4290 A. -0.63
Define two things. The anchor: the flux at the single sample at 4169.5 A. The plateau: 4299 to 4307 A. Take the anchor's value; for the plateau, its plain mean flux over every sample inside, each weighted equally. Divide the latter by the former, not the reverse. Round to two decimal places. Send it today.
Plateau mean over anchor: 1.20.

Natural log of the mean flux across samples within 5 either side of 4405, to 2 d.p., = 2.18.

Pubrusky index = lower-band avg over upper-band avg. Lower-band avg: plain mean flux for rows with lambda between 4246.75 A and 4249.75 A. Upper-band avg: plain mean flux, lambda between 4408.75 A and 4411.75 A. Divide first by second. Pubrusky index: 0.92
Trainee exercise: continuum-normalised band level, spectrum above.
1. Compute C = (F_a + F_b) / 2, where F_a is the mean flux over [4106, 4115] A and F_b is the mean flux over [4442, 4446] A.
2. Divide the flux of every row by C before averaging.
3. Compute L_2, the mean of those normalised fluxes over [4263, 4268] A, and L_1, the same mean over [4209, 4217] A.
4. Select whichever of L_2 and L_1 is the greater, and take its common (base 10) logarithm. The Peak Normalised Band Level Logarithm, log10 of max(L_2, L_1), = 0.001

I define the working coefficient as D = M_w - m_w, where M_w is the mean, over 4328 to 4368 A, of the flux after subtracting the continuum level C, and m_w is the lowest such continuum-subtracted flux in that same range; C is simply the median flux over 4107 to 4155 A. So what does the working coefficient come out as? 0.99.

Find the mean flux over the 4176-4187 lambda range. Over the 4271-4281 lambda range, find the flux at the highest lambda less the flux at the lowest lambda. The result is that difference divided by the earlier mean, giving -0.11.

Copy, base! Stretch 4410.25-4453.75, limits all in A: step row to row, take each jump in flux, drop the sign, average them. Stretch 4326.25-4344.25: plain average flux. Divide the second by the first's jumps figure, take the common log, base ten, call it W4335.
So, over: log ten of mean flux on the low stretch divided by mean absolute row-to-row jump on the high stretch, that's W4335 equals 1.52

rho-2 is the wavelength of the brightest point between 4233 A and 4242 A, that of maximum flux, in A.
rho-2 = 4241.5 A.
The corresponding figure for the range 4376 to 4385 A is 4384.0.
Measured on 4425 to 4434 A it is 4433.5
